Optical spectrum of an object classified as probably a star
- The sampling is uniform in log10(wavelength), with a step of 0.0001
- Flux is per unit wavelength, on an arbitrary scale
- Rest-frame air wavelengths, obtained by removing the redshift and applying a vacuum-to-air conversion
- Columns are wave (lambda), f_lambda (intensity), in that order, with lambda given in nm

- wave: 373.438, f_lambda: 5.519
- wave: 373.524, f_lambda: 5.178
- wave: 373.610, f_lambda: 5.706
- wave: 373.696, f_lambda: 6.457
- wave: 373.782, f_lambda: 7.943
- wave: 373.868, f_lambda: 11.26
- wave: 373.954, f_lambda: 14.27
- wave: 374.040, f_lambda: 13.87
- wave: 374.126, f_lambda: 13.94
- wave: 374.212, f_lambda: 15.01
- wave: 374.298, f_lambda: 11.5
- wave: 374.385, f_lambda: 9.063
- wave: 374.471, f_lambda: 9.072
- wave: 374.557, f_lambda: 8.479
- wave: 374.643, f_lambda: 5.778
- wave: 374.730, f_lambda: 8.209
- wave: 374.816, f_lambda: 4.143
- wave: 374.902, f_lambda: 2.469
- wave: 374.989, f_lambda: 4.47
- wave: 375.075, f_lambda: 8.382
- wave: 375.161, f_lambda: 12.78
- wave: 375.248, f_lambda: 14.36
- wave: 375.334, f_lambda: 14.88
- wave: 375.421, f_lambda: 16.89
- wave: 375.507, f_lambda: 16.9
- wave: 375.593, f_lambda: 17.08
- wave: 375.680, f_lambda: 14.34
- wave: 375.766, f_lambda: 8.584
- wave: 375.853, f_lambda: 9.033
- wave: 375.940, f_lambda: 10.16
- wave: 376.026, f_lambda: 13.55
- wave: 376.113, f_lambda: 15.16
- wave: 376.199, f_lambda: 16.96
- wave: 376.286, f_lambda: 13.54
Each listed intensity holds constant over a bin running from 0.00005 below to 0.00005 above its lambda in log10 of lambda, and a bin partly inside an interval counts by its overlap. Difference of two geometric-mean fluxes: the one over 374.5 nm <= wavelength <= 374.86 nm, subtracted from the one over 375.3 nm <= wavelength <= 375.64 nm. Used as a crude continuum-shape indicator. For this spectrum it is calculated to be 10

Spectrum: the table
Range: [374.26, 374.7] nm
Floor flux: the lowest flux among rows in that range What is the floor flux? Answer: 5.778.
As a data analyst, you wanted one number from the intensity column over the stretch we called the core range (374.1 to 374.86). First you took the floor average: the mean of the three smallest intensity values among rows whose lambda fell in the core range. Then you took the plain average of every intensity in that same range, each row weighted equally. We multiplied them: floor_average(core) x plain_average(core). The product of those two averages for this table 57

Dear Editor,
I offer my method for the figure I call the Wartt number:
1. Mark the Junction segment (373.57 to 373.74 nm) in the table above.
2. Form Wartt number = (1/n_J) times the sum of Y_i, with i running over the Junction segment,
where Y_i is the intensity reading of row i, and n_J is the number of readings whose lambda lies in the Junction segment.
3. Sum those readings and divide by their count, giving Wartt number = 6.1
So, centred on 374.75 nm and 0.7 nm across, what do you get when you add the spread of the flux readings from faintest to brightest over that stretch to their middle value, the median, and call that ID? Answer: 14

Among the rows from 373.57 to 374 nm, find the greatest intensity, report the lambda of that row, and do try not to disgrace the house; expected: 373.954 nm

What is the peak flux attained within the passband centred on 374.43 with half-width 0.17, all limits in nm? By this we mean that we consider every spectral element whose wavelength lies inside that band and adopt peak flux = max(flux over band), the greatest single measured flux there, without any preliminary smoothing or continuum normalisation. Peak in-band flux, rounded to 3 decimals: 11.500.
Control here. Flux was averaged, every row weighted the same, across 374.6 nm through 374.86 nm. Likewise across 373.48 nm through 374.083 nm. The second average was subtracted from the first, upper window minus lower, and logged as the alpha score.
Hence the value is -3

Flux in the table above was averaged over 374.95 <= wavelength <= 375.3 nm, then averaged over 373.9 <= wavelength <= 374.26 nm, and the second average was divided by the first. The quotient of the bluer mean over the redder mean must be 1.4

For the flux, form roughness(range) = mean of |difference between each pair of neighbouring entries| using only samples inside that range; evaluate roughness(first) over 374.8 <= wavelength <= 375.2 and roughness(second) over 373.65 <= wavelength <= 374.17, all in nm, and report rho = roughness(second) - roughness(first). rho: -1.3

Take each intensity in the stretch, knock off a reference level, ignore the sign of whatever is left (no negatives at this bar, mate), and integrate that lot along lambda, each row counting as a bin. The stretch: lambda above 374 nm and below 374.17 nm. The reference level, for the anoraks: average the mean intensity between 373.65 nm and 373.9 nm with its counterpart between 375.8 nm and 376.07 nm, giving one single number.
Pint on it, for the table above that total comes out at 0.7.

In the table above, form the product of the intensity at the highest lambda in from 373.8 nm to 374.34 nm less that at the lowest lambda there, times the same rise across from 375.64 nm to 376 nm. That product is -1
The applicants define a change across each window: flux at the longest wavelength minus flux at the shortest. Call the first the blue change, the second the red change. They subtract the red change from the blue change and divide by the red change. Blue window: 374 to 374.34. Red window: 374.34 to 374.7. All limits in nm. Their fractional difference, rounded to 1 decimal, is -0.3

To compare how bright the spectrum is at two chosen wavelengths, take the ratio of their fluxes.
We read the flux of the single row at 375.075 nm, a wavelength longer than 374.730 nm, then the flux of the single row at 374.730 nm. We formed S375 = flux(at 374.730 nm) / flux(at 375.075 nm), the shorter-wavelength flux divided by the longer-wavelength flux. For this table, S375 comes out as 1.0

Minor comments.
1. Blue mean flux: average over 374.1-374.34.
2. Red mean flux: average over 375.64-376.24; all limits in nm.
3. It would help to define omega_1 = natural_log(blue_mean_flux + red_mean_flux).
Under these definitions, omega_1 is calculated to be 3.3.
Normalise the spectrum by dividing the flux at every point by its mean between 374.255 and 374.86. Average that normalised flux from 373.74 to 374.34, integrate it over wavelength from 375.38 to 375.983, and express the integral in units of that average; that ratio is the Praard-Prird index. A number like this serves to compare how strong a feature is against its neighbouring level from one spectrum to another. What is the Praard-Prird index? 0.64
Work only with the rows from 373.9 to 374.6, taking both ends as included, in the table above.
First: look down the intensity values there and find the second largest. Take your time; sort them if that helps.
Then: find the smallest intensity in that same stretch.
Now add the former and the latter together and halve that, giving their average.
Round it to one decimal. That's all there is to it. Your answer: 11.4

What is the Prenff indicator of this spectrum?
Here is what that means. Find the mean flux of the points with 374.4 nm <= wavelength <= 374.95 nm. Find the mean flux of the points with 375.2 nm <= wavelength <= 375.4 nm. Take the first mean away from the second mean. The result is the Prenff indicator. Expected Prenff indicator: 8.3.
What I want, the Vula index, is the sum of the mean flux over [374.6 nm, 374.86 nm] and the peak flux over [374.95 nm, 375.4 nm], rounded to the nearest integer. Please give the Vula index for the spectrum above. 21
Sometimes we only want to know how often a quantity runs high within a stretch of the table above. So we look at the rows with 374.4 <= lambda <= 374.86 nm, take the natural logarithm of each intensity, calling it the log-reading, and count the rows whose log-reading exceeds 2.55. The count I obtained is 0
